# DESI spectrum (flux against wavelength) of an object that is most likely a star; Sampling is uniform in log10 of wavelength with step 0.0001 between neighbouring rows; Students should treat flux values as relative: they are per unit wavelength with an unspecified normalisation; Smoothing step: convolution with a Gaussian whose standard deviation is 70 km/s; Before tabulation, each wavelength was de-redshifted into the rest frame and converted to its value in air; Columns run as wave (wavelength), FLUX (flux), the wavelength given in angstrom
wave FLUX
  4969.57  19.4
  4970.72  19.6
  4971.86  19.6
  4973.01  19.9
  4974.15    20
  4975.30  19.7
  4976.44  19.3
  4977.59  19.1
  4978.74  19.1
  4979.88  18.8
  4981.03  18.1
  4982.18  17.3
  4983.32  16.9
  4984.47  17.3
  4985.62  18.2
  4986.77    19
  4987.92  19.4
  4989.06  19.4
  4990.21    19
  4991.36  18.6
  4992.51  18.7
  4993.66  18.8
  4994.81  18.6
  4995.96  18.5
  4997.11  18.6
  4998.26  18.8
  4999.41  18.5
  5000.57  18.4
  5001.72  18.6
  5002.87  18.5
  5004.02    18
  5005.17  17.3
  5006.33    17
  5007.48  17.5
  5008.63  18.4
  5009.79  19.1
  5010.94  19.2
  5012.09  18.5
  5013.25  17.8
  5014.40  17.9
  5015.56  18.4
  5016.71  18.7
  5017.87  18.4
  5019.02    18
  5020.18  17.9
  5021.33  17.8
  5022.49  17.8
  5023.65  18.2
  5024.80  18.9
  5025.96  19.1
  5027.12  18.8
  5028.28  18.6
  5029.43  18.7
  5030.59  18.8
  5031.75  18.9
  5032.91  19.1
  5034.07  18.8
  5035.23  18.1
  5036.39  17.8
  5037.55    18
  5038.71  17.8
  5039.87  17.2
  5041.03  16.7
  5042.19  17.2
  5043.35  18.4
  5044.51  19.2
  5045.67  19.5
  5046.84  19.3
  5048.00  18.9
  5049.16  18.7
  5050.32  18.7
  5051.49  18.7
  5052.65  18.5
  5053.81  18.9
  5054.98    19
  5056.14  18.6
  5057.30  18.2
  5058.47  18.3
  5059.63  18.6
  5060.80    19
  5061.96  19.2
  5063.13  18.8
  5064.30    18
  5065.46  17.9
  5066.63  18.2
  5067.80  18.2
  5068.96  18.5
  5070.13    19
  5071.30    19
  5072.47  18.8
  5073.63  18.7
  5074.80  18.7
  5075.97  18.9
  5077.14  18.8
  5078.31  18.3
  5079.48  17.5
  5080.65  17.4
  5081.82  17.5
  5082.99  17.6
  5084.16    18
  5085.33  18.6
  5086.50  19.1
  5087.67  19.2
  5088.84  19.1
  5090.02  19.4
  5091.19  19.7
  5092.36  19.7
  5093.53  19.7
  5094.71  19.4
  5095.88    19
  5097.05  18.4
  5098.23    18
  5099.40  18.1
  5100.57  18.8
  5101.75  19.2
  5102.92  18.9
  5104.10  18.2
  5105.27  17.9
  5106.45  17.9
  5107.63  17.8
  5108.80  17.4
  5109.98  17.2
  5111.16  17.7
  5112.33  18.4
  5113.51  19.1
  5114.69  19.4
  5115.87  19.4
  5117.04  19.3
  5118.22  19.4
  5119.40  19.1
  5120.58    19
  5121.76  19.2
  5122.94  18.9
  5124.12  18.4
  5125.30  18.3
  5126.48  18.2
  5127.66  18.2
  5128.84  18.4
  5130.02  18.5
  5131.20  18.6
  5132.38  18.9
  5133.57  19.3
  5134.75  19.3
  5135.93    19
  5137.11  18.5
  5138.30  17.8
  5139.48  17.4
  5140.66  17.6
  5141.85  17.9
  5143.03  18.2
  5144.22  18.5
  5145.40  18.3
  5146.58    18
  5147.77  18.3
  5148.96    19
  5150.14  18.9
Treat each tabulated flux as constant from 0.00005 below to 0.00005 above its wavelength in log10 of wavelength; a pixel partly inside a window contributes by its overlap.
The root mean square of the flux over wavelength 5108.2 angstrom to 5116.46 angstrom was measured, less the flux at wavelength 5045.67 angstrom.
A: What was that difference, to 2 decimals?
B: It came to -1.11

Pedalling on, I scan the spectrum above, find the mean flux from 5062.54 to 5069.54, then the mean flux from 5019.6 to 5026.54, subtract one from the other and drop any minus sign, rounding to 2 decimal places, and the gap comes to 0.02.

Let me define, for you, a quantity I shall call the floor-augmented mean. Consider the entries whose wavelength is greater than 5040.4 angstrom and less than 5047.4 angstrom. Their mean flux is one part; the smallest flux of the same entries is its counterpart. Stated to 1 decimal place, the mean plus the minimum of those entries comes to 35.1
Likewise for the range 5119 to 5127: 36.9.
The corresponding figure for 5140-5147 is 35.7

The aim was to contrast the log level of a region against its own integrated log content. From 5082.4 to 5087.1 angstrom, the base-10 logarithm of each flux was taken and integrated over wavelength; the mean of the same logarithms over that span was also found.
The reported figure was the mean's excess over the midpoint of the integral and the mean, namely -2.3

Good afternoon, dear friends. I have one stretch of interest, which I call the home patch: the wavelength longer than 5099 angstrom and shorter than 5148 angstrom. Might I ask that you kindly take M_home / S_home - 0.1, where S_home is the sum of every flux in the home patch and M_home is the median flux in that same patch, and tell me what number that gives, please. -0.08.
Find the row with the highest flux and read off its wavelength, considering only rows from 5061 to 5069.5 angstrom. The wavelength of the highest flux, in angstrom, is 5061.96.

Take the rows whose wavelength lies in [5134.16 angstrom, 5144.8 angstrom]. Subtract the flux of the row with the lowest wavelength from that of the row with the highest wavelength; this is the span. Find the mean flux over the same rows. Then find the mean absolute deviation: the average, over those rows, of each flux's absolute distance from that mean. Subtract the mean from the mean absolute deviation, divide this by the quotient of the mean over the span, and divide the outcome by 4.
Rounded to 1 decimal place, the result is 0.2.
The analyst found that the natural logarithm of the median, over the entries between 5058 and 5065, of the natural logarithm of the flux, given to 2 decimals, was 1.07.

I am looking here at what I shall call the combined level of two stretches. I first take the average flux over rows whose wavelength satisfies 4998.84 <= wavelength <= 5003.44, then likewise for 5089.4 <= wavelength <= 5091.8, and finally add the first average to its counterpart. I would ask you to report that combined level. 38.0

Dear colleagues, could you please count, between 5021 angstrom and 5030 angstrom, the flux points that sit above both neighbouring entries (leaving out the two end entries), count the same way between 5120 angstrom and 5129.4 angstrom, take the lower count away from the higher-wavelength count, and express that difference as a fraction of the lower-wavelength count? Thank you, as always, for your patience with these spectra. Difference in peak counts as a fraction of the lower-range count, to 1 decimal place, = 0.0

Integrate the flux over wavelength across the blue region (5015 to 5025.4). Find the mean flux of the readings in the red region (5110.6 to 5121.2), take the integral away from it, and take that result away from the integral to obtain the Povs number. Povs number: 360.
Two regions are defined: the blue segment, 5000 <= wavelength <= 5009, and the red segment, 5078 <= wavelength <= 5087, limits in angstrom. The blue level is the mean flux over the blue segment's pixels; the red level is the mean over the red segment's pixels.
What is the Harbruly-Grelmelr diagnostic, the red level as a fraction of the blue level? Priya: 1.00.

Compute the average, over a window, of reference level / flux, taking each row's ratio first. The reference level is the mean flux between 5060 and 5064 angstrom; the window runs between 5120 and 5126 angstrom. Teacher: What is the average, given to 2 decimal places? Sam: 1.01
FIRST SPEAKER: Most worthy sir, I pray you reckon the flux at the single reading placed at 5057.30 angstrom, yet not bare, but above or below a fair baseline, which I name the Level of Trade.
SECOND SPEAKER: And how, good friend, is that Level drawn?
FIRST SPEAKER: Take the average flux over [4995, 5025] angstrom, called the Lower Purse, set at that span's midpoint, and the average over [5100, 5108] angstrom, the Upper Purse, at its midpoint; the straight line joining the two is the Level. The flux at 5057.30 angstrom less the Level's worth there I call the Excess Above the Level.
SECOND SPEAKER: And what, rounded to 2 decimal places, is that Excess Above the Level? -0.12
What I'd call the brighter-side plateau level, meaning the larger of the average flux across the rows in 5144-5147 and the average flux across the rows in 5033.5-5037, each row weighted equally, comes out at 18.3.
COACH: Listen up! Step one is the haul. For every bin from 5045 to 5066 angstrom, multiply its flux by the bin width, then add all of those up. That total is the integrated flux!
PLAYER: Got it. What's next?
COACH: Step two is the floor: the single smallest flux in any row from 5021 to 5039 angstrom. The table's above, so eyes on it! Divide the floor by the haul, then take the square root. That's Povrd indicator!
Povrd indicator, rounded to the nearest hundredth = 0.21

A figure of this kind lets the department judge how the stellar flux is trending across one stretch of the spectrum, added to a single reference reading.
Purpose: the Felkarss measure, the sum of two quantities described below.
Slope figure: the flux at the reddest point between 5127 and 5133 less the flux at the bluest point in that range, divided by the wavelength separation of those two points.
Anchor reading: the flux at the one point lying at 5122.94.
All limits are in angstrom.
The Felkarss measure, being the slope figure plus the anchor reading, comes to 19.0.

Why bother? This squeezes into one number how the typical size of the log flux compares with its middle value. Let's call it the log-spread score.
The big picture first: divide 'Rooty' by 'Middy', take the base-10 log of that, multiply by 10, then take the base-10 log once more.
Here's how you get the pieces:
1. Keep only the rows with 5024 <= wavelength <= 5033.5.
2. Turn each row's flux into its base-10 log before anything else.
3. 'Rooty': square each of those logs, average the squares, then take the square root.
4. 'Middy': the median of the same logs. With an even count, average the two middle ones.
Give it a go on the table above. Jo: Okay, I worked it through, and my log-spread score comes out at -3.0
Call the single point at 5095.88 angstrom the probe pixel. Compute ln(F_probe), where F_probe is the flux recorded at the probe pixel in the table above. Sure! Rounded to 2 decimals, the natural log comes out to 2.94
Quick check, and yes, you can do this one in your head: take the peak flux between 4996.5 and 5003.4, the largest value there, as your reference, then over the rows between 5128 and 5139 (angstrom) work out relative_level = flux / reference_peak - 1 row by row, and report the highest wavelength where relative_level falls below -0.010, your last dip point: 5138.30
